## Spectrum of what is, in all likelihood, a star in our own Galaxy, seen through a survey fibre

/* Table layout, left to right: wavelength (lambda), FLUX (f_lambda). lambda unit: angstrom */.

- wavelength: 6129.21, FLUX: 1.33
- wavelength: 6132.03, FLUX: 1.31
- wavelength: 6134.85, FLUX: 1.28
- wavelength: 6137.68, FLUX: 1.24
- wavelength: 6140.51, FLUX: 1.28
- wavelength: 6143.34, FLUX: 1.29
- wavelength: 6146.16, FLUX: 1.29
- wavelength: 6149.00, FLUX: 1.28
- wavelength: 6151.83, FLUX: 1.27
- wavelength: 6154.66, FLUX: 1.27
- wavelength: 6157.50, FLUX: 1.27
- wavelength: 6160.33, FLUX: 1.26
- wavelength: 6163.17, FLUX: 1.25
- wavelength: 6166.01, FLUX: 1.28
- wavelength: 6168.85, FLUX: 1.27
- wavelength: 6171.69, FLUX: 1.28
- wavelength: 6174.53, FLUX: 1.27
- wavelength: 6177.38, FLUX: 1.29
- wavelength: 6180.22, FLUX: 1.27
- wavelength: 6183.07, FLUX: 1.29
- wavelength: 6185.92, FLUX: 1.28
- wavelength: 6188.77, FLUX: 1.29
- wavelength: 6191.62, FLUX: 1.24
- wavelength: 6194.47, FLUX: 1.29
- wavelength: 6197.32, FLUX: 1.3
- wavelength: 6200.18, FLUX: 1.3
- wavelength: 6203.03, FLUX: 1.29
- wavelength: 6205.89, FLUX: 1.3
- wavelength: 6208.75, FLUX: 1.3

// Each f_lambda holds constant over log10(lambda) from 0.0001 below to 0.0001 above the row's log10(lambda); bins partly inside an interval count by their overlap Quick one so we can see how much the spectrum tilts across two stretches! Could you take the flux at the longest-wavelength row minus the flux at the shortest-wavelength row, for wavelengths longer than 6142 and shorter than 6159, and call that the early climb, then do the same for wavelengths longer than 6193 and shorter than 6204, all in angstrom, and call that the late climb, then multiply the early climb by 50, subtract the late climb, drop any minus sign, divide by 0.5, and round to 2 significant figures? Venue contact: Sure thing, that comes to 2.0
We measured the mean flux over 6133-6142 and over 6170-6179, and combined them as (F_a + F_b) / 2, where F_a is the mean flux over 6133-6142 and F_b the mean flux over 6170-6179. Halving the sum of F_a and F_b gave 1.27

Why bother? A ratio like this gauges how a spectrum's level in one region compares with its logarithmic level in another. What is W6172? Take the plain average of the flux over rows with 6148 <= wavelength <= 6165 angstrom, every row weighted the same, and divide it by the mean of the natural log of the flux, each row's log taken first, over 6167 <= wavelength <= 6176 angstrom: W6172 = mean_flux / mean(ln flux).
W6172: 5.24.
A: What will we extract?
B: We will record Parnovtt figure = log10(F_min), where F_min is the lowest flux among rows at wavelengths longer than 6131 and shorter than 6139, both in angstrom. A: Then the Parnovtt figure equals 0.093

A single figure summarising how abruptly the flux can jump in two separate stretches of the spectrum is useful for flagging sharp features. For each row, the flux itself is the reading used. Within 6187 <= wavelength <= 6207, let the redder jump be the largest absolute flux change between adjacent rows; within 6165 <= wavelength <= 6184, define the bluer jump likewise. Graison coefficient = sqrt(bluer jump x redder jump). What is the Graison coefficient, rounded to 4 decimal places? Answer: 0.0316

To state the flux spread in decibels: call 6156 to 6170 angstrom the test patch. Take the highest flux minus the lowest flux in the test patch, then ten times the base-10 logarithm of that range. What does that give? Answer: -15.2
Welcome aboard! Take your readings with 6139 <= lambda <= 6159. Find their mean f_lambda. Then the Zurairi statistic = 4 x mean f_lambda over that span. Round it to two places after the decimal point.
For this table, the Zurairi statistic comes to 5.11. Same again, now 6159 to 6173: 5.07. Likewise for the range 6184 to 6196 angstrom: 5.10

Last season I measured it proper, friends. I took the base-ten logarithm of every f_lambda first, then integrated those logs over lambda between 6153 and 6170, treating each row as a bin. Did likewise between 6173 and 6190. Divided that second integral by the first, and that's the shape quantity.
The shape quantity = 1.05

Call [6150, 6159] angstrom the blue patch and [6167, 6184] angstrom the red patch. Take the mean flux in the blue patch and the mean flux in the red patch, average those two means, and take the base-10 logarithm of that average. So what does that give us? 0.105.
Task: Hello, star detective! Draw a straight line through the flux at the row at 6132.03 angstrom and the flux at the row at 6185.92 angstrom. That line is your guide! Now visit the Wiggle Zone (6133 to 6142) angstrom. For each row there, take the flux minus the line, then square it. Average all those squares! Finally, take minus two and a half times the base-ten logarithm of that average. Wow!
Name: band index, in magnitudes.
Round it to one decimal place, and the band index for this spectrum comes 6.8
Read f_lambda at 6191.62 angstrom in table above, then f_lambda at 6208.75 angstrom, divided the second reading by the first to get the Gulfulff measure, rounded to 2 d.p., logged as 1.05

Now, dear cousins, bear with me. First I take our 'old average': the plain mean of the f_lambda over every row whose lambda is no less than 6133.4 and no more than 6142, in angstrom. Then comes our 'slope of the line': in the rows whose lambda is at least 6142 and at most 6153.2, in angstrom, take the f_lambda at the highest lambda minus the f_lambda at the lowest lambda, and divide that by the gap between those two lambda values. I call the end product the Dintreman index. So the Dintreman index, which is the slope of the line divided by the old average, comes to -0.0019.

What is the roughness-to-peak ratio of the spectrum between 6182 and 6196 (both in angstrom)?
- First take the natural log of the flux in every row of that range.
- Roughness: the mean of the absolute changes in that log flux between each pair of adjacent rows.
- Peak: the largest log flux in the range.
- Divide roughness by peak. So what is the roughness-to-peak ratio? 0.093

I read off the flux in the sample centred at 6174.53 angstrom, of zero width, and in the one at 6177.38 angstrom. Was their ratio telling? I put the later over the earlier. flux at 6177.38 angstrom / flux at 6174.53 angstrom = 1.02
